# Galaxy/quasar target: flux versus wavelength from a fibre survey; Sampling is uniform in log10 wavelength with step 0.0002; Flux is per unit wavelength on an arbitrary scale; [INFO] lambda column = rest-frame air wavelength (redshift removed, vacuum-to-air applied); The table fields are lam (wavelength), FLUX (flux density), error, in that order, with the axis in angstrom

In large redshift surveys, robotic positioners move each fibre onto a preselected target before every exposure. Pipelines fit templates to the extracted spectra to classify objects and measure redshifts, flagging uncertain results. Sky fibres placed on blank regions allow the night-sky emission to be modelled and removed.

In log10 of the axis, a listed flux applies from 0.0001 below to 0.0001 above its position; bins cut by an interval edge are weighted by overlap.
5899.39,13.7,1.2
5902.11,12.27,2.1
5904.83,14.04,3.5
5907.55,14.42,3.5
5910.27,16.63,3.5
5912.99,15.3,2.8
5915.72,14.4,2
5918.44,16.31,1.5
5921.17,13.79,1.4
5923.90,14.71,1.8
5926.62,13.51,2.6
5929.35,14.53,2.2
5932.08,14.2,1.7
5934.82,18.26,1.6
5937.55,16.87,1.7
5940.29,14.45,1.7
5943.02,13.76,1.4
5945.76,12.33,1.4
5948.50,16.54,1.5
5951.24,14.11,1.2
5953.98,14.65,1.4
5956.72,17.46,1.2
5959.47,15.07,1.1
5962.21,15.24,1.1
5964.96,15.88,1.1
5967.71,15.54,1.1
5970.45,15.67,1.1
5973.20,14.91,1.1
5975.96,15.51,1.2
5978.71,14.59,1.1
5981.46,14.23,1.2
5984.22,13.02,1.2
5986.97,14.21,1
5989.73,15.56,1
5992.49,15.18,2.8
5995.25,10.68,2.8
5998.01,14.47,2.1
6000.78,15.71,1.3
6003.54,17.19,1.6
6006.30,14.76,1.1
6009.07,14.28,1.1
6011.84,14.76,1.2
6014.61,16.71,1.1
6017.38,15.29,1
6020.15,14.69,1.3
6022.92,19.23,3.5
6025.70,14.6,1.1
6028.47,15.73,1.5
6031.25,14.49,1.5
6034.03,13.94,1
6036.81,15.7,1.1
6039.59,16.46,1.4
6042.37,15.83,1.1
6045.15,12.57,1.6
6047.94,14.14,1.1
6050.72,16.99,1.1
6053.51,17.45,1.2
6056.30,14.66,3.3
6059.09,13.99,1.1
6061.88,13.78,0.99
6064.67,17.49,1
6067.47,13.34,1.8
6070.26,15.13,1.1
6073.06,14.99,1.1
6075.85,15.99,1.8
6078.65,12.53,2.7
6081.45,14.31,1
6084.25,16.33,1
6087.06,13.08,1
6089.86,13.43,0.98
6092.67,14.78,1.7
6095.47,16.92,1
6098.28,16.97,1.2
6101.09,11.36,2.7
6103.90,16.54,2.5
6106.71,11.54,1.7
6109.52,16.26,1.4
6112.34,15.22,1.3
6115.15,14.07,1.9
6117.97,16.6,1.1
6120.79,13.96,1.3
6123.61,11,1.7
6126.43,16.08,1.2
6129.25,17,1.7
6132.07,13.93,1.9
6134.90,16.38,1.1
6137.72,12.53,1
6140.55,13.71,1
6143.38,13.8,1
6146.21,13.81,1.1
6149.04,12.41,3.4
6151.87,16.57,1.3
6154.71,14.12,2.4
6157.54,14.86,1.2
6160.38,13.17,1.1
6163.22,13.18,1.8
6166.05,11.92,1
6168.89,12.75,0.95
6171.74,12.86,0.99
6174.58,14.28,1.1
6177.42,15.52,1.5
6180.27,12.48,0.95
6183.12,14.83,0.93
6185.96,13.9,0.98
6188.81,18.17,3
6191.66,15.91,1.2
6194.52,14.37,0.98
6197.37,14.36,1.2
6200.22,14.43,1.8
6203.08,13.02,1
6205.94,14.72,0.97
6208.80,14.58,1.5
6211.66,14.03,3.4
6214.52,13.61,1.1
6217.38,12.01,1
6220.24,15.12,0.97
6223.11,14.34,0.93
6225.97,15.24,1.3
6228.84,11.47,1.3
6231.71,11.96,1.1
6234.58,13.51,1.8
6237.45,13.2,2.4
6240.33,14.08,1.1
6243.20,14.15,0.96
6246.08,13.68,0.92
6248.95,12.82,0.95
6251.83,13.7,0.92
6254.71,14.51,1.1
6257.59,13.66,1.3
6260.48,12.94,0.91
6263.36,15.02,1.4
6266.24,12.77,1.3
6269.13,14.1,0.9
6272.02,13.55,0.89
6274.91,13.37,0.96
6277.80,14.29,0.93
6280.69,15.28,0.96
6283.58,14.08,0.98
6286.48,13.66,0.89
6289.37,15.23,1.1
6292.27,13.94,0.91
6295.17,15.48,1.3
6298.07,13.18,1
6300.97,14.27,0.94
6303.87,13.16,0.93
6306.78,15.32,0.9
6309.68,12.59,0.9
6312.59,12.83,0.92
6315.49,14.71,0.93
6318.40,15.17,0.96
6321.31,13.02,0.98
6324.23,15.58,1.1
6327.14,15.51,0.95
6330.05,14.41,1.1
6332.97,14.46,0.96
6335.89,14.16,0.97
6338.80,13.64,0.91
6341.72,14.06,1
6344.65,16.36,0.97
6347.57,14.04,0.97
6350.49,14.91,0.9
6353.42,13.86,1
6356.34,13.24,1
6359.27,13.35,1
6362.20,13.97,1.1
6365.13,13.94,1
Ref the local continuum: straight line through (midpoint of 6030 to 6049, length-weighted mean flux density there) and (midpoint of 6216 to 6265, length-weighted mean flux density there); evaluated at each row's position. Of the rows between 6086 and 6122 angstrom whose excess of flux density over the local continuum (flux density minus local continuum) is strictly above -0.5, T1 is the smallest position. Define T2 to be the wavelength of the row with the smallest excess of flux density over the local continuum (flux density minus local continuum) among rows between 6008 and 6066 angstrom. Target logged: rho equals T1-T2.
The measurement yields 47.5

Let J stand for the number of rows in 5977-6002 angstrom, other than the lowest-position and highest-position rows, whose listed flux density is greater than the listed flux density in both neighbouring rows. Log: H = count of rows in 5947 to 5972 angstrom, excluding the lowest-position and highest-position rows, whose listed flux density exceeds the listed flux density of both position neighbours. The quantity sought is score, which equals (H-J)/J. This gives 1.0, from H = 2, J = 1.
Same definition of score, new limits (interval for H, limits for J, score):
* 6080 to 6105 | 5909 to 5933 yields -0.3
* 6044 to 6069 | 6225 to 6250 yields 0.0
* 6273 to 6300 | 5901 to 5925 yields 0.5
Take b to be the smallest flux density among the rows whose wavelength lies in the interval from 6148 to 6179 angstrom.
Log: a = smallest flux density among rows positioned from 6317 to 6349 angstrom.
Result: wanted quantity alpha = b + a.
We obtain 24.9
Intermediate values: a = 13.02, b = 11.92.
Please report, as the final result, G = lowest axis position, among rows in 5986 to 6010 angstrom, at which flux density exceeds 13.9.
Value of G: 5986.97 angstrom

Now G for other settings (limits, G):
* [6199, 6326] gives 6200.22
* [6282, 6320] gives 6283.58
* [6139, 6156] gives 6151.87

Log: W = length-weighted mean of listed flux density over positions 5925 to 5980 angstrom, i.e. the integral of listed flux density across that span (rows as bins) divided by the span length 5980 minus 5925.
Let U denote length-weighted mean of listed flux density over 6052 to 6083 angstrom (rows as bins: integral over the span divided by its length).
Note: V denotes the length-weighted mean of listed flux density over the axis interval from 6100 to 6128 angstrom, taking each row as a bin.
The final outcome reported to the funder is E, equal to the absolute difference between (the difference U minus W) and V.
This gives 14.6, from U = 14.9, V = 14.3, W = 15.15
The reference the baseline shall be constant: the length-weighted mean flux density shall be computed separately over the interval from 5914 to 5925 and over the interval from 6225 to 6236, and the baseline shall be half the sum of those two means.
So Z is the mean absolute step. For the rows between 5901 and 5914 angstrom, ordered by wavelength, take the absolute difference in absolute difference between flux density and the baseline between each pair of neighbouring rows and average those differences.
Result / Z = 1.3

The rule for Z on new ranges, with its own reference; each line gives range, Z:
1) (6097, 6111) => 0.3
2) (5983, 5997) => 1.0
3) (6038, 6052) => 1.3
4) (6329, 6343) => 0.1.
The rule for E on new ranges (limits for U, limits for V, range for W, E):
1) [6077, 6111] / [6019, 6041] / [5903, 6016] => 16.1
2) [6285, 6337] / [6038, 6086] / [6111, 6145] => 15.3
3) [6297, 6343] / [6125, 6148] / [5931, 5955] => 15.5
